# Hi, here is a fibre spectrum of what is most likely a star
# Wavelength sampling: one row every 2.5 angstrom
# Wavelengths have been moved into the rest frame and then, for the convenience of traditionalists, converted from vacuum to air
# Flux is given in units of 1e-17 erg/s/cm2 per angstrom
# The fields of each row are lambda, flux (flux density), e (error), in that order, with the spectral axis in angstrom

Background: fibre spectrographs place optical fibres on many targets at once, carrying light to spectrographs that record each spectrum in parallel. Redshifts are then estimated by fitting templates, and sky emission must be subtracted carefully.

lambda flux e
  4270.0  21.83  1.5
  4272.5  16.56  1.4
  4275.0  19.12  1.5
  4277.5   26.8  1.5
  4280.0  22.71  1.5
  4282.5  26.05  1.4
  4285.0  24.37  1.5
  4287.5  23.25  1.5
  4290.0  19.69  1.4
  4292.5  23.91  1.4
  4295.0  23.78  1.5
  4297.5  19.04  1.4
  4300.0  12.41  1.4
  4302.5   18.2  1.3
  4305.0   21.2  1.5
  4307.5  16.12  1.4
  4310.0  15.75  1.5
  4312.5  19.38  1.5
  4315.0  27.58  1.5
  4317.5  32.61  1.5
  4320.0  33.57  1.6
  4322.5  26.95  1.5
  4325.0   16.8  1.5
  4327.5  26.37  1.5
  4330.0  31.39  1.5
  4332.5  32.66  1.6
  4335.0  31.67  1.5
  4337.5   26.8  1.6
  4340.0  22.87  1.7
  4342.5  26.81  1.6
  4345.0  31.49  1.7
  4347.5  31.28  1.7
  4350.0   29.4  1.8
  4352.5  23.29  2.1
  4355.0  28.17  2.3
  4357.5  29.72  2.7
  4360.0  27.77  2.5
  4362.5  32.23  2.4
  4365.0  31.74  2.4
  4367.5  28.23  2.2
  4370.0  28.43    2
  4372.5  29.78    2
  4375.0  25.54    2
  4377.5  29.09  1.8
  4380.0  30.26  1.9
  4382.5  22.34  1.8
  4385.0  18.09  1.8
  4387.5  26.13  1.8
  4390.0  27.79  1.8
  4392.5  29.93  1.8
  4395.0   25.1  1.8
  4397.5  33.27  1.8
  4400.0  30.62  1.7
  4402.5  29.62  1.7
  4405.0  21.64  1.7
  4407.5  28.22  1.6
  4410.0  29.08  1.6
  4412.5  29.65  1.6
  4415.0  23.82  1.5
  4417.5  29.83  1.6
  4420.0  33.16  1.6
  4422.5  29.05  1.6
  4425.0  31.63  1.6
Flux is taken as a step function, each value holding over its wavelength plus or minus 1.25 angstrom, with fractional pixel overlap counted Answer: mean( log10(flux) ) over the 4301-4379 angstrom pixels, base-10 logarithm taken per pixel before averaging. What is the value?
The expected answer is 1.42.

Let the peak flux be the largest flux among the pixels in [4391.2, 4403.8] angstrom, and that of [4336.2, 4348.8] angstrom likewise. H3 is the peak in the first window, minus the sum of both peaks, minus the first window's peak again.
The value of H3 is -64.8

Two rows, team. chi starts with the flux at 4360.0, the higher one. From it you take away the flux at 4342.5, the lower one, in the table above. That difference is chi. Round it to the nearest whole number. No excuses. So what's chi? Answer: 1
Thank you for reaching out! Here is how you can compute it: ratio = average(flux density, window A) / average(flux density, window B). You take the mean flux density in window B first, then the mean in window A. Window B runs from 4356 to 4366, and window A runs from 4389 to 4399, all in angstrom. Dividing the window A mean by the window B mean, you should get 0.96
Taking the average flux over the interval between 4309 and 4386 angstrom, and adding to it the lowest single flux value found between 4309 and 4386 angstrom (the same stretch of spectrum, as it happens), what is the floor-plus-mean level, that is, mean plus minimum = 43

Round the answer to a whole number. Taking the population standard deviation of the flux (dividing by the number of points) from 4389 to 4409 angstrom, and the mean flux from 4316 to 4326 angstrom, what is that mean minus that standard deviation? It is 24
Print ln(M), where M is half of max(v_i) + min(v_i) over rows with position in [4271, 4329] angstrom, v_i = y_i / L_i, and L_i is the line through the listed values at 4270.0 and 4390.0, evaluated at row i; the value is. -0.04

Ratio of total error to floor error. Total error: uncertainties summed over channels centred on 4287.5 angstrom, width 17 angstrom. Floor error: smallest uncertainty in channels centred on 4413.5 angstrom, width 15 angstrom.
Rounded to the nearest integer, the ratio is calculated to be 7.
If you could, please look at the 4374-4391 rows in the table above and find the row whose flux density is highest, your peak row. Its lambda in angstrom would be 4380.0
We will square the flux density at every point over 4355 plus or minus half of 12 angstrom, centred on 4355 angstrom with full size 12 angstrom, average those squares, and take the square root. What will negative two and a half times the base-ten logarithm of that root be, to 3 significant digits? -3.61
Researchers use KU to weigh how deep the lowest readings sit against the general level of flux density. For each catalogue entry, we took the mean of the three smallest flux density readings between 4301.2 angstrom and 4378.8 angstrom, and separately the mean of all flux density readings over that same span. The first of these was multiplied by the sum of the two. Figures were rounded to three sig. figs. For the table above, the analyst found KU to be 699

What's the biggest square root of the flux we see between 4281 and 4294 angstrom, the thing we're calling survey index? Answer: 5.1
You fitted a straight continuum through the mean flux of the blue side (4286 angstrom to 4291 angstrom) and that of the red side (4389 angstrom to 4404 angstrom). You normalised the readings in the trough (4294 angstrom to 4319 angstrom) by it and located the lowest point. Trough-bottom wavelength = 4300.0 angstrom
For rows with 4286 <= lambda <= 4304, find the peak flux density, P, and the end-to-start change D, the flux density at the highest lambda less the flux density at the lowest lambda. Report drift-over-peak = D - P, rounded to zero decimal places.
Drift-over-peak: -29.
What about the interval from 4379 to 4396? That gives -35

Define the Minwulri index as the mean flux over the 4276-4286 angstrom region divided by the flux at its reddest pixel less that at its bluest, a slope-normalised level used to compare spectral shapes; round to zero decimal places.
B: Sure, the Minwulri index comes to -10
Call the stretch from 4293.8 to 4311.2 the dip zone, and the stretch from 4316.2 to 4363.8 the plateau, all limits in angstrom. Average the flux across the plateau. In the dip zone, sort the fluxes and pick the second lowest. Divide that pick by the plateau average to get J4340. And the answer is 0.55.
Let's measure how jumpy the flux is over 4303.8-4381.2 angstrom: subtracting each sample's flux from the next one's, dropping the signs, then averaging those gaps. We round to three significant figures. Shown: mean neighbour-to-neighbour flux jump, 3.66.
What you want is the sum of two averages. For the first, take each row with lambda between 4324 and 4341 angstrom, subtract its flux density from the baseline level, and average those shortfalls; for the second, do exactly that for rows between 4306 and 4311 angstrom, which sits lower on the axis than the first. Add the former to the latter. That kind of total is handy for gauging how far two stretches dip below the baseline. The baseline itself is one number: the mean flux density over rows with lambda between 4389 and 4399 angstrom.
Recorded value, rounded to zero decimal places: 15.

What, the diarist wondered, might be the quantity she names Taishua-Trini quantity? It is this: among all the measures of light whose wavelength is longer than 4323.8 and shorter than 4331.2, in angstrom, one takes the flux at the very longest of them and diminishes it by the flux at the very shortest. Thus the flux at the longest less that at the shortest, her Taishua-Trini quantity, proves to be 15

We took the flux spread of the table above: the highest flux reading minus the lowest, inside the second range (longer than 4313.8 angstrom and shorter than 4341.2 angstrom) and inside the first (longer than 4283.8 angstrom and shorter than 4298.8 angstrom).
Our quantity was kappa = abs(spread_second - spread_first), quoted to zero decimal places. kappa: 11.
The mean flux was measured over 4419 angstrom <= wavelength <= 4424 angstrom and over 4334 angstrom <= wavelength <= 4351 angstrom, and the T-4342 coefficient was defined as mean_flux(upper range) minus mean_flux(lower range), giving 2.5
